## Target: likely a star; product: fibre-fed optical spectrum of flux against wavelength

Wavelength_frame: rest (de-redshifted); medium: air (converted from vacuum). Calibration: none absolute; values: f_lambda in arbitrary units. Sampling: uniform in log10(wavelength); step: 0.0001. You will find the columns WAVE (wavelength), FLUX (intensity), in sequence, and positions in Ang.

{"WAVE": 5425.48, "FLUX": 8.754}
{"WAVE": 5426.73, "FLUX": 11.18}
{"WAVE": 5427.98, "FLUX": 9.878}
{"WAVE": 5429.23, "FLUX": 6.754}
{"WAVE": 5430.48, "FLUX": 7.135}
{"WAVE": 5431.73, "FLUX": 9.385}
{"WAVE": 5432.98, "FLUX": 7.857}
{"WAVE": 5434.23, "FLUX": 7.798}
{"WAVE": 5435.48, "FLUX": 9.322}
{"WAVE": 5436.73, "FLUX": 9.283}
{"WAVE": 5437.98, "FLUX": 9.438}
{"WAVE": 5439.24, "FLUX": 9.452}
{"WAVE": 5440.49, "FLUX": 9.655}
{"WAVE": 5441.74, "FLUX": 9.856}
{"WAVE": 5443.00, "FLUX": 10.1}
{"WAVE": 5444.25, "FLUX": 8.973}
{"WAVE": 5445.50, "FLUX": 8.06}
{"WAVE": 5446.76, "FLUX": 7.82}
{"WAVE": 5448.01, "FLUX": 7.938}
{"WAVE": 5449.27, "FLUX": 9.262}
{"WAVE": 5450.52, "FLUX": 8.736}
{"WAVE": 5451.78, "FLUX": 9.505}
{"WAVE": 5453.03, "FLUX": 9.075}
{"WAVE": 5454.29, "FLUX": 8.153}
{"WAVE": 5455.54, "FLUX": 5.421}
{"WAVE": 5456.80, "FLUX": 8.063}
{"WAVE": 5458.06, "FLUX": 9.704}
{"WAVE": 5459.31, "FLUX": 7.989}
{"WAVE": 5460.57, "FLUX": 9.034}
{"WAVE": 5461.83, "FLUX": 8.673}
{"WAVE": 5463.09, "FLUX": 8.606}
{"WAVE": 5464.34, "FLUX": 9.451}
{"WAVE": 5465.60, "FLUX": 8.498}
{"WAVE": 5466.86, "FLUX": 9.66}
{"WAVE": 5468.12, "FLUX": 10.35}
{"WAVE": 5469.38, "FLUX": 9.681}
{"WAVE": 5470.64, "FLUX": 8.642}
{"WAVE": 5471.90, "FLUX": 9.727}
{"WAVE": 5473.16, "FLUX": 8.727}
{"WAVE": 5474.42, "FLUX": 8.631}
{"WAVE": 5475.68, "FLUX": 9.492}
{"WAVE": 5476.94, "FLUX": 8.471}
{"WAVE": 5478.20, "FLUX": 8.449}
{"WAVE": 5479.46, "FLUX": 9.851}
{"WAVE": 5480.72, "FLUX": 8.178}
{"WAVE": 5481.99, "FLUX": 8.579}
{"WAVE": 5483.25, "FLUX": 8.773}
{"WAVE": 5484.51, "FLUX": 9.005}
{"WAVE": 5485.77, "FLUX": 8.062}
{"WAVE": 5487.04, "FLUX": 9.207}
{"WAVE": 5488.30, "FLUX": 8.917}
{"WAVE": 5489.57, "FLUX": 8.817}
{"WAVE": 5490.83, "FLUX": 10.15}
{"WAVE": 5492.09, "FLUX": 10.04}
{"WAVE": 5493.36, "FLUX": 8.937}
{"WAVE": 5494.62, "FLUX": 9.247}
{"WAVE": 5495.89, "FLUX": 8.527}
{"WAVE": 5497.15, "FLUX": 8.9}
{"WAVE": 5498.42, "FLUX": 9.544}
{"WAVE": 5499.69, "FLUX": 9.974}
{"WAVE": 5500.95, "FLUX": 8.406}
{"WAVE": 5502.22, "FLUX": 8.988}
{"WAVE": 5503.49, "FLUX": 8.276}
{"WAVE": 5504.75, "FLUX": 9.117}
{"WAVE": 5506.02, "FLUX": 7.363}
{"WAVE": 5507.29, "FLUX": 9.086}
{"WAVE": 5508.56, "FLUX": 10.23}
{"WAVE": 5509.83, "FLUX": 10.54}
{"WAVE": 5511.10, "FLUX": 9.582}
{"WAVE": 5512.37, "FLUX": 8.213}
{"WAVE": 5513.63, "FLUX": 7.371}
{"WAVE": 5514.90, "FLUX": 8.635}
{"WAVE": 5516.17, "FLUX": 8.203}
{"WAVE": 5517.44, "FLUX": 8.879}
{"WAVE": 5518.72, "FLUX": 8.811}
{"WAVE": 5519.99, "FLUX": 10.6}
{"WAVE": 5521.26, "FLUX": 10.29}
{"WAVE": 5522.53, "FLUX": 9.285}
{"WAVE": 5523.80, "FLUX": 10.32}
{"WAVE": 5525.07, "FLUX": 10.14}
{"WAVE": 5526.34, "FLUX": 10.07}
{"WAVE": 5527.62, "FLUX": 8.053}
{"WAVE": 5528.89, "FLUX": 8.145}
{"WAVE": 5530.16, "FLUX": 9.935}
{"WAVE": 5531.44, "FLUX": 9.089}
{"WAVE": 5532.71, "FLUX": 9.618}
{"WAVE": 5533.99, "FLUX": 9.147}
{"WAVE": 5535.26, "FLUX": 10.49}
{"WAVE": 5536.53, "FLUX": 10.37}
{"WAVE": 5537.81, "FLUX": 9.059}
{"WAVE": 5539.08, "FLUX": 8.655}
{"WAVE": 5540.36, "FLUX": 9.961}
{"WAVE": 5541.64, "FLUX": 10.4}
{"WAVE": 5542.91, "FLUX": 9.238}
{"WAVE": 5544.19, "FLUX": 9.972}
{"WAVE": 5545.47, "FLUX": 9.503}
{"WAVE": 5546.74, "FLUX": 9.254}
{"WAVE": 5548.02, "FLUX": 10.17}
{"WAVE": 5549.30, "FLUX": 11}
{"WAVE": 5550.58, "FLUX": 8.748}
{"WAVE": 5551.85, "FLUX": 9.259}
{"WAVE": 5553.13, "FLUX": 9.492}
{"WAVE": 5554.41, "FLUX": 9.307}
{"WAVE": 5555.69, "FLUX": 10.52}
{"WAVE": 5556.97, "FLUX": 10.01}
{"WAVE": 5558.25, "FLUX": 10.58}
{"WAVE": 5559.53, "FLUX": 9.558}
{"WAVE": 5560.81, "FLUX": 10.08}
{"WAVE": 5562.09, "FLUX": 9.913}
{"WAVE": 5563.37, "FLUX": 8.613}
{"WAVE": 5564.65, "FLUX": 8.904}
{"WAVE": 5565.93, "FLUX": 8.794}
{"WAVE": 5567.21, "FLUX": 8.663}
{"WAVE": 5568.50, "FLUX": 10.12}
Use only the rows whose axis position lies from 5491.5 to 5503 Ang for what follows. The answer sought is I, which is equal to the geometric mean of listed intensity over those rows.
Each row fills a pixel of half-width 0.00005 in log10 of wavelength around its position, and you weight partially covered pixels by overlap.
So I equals 9.16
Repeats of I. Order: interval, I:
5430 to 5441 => 8.77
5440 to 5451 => 8.90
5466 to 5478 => 9.24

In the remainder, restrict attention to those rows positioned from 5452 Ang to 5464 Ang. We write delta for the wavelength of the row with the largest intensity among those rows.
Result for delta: 5458.06 Ang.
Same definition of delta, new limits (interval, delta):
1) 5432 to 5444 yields 5443.00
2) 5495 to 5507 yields 5499.69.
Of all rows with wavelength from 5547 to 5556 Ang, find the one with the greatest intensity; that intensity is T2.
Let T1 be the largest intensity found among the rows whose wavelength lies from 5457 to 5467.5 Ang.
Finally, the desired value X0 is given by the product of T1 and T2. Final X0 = 107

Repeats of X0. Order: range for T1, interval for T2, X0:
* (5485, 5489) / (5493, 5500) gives 92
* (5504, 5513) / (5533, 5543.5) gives 111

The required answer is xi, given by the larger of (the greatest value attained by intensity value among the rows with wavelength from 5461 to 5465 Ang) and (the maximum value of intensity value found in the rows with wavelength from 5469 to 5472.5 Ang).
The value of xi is 9.7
